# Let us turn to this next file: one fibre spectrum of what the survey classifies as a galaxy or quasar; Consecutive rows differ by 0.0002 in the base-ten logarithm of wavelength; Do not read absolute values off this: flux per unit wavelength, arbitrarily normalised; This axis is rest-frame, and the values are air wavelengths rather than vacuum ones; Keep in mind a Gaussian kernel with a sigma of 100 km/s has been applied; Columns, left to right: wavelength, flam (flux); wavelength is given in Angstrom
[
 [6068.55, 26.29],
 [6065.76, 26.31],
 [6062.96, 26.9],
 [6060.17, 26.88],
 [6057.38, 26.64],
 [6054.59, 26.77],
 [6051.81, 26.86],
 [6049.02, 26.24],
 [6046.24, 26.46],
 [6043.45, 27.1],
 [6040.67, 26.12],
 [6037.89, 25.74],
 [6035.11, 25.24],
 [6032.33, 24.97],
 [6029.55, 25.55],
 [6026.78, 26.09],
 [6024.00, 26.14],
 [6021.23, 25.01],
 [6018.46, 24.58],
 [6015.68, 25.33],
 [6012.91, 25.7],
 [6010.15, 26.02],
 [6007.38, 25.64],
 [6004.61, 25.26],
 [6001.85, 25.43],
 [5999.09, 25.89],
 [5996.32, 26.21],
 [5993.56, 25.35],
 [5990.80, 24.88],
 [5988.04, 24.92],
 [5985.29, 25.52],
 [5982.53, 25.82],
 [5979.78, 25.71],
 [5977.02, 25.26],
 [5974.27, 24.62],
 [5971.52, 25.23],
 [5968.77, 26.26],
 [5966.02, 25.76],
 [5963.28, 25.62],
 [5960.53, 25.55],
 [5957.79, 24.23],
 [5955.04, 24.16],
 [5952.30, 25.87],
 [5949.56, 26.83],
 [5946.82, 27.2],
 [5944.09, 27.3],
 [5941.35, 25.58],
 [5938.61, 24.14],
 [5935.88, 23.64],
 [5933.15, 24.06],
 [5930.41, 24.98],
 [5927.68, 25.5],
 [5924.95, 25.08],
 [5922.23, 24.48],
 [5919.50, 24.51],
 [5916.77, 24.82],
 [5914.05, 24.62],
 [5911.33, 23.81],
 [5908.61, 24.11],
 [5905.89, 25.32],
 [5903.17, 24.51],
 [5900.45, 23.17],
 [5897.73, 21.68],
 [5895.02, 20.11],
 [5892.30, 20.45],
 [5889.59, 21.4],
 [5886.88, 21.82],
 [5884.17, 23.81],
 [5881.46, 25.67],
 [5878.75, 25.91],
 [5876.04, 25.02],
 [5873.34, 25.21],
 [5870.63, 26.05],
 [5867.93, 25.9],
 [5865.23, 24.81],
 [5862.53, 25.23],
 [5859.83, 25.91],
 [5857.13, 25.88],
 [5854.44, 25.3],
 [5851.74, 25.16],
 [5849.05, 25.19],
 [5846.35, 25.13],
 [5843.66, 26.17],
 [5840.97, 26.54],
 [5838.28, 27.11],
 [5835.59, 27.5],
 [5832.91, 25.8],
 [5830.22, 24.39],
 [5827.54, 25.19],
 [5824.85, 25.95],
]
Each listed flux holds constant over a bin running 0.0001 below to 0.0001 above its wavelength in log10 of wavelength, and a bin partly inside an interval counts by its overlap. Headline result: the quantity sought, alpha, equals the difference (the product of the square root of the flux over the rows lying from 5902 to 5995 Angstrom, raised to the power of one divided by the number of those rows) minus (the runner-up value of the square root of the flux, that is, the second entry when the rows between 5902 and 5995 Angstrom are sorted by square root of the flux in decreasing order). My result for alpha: -0.20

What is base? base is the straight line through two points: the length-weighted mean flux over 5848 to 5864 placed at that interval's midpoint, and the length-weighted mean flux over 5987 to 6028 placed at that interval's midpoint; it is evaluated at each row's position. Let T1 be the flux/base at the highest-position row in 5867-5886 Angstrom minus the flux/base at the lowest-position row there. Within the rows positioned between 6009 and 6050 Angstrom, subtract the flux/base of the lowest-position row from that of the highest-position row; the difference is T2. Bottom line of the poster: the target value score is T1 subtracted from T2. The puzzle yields 0.09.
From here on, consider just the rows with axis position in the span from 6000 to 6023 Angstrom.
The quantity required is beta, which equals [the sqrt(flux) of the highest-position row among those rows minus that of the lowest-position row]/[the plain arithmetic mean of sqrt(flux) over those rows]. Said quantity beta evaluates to -0.01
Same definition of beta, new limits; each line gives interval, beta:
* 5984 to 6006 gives -0.01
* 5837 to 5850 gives -0.04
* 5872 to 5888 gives -0.07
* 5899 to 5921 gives 0.03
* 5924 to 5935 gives -0.02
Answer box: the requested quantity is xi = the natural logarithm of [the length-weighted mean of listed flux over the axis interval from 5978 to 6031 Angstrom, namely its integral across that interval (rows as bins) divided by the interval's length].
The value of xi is 3.240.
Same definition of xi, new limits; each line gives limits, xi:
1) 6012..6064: 3.259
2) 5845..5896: 3.196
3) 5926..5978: 3.233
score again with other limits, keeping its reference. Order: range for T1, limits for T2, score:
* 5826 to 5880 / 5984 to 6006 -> -0.04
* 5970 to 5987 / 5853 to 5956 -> -0.06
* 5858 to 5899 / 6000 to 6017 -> 0.16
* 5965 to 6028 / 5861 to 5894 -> -0.20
